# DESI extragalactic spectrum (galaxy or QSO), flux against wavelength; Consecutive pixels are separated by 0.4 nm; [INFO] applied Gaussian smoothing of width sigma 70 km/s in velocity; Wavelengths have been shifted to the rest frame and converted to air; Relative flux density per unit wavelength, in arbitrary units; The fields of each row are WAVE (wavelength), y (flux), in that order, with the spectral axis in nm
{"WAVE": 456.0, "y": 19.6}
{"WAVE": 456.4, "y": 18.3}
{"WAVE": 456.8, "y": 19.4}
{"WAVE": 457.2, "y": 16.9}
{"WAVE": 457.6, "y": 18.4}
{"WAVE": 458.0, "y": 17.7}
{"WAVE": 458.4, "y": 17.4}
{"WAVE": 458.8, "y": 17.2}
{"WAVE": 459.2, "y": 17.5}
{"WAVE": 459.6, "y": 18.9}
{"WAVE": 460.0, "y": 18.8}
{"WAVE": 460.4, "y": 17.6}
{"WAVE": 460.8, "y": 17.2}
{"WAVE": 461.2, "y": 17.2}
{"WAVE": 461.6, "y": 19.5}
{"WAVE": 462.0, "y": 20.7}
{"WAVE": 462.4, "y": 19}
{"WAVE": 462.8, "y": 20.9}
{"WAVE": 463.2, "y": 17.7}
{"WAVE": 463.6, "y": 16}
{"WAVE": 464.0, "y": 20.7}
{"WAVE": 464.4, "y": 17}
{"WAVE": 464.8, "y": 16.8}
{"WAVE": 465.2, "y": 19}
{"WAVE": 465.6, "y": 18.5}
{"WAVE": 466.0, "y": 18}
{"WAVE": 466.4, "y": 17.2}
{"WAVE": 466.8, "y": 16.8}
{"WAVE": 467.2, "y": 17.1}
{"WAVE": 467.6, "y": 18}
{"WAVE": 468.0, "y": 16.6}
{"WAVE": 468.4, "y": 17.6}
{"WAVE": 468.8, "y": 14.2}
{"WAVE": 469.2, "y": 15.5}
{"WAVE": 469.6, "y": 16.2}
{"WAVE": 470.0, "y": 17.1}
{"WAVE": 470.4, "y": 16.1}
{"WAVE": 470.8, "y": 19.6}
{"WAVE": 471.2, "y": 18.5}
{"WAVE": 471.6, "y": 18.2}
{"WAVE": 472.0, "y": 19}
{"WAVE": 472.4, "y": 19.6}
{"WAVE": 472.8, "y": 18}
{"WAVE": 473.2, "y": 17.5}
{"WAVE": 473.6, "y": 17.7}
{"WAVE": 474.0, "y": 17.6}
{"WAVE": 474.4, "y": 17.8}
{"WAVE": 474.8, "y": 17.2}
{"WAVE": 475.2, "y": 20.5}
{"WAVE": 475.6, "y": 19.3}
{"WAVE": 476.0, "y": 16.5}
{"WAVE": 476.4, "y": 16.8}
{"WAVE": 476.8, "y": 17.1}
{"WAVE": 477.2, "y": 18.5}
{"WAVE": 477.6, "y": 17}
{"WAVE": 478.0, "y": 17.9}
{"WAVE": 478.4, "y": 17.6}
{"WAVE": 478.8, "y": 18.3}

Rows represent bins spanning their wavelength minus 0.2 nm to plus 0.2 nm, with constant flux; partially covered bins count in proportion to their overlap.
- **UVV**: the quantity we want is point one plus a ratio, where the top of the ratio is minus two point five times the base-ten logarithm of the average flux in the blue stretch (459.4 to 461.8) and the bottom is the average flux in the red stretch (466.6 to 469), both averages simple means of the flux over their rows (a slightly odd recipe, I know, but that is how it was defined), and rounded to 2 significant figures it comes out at -0.088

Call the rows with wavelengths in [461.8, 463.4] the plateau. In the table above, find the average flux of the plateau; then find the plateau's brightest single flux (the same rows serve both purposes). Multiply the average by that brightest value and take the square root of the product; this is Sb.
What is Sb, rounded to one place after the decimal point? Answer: 20.2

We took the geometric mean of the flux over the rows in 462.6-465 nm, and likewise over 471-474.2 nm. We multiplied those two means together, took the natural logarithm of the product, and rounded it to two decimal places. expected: 5.80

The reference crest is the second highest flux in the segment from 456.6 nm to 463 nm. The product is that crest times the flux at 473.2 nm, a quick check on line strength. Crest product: 362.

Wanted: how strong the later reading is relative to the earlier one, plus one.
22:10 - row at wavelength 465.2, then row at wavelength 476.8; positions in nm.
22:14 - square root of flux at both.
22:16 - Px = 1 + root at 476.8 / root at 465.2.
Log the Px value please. 1.95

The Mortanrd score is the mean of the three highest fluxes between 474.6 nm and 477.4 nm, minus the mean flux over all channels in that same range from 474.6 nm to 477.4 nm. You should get 1.45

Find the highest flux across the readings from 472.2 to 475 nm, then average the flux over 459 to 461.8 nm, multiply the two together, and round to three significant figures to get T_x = 355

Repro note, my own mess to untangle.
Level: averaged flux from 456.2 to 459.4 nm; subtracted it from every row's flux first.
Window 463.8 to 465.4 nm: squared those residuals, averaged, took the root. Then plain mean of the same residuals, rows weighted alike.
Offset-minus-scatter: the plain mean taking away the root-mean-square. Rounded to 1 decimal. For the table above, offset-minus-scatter -1.2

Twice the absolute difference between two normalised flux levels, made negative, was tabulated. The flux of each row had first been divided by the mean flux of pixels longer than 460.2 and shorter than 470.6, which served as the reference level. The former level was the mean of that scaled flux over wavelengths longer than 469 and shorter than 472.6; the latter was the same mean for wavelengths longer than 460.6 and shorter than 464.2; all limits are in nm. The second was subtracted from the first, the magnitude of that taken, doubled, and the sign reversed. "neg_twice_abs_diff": -0.115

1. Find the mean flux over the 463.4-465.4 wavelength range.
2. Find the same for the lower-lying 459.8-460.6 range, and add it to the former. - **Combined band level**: 36.1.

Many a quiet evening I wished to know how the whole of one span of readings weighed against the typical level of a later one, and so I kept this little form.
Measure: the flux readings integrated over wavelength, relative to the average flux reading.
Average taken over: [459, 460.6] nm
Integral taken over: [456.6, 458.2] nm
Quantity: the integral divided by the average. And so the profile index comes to 1.59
